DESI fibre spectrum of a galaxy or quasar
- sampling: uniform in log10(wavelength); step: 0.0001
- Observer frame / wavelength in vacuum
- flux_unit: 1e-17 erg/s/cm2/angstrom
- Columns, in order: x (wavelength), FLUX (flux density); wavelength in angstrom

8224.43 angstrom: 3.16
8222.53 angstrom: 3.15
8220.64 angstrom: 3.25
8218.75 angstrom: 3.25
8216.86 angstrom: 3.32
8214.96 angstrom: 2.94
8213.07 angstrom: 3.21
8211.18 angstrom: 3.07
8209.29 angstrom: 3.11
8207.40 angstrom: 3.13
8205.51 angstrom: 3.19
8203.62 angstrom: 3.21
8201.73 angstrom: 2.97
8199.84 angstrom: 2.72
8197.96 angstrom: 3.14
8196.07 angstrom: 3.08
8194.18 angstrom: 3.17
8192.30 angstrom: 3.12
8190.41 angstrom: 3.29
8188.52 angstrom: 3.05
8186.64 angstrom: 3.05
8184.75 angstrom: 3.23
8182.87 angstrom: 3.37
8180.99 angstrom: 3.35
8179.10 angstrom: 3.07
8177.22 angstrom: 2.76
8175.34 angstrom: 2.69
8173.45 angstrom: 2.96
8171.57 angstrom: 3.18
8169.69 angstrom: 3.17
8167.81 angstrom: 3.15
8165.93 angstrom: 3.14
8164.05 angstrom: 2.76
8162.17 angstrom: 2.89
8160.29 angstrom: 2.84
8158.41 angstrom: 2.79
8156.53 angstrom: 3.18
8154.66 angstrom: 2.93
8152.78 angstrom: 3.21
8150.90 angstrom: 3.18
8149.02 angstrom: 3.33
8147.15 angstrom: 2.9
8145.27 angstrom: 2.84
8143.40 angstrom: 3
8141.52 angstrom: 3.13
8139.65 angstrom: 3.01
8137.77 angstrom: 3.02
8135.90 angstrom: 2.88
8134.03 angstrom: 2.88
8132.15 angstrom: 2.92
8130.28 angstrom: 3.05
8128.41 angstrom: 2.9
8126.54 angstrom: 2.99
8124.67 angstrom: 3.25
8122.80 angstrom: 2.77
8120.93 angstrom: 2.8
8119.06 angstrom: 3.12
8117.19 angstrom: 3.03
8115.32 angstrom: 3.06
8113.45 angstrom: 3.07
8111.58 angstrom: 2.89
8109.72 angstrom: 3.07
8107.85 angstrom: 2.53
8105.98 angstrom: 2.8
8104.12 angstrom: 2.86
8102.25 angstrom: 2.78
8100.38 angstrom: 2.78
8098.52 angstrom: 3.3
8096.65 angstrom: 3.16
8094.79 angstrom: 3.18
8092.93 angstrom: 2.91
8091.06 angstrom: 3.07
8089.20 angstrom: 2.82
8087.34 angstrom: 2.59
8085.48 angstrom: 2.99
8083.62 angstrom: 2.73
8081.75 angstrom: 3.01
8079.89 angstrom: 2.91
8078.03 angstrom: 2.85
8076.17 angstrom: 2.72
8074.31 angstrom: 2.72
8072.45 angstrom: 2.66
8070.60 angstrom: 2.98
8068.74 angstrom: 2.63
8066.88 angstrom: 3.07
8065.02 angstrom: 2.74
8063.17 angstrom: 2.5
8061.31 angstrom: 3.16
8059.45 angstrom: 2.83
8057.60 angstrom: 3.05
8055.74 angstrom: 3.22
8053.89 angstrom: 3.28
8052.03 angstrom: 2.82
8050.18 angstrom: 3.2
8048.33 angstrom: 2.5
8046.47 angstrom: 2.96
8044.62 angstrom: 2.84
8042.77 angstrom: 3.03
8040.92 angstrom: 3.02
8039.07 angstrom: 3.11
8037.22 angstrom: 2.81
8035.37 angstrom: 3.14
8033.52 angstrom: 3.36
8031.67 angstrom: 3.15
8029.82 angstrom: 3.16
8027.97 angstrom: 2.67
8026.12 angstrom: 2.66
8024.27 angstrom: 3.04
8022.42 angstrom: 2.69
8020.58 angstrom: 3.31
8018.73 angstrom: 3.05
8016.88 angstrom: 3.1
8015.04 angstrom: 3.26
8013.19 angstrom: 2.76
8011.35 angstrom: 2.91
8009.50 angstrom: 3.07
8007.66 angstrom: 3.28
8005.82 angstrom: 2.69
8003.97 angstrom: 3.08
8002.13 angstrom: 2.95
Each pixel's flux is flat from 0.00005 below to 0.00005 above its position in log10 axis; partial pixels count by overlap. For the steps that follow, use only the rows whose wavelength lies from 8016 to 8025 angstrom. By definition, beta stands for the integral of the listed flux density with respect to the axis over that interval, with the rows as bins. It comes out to 27.3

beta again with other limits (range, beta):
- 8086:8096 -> 29.3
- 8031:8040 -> 28.0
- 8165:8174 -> 28.2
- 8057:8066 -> 25.7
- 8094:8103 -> 27.4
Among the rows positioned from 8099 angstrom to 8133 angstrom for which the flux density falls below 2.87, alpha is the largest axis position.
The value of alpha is 8122.80 angstrom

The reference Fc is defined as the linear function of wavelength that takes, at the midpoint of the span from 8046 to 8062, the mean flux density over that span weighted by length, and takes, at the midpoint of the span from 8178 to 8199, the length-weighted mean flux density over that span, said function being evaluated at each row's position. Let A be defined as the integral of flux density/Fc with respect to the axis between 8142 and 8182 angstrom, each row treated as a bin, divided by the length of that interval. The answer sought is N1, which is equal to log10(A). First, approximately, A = 0.96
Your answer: -0.0169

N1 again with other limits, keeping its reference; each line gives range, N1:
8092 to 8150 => -0.0158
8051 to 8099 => -0.0162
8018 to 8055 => 0.0019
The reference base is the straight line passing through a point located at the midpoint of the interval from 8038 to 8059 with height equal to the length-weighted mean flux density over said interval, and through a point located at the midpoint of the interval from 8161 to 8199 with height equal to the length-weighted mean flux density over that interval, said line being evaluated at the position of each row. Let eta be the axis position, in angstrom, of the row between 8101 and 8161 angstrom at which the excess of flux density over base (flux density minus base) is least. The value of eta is 8107.85 angstrom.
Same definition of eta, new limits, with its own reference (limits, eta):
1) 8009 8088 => 8063.17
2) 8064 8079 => 8068.74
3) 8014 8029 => 8026.12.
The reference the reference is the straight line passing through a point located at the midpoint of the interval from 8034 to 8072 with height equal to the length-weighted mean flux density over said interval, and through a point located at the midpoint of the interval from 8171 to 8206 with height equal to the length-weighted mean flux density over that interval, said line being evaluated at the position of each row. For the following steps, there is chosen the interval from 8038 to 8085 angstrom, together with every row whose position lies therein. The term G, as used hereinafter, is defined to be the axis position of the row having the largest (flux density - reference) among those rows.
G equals 8053.89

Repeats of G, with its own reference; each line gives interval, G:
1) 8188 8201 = 8190.41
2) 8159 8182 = 8180.99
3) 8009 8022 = 8020.58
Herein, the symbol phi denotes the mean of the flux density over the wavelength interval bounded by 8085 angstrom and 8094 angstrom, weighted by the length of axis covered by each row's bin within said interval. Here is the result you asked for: 2.88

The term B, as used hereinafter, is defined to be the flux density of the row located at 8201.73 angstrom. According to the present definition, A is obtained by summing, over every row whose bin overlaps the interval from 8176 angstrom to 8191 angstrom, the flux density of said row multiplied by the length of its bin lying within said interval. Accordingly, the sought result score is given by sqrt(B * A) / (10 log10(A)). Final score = 0.707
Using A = 47.0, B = 2.97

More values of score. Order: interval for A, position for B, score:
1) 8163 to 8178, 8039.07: 0.714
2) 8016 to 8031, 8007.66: 0.733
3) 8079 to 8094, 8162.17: 0.683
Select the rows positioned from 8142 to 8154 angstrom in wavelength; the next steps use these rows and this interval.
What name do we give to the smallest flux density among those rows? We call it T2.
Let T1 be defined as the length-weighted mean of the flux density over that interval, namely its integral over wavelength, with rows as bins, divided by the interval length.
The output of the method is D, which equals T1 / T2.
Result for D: 1.08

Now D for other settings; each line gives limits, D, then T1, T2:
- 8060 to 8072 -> 1.14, 2.84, 2.5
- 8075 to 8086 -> 1.05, 2.86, 2.72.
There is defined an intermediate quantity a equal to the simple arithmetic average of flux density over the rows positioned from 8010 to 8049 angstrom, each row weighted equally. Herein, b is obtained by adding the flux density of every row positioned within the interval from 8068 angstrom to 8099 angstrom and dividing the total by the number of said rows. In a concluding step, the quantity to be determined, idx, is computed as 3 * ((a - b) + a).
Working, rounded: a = 2.98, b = 2.90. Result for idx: 9.2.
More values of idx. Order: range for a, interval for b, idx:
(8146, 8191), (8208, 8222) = 8.9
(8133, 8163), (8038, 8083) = 9.3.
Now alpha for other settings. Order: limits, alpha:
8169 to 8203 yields 8199.84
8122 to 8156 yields 8145.27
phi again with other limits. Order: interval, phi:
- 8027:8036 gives 3.09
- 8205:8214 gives 3.14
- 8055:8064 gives 2.95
